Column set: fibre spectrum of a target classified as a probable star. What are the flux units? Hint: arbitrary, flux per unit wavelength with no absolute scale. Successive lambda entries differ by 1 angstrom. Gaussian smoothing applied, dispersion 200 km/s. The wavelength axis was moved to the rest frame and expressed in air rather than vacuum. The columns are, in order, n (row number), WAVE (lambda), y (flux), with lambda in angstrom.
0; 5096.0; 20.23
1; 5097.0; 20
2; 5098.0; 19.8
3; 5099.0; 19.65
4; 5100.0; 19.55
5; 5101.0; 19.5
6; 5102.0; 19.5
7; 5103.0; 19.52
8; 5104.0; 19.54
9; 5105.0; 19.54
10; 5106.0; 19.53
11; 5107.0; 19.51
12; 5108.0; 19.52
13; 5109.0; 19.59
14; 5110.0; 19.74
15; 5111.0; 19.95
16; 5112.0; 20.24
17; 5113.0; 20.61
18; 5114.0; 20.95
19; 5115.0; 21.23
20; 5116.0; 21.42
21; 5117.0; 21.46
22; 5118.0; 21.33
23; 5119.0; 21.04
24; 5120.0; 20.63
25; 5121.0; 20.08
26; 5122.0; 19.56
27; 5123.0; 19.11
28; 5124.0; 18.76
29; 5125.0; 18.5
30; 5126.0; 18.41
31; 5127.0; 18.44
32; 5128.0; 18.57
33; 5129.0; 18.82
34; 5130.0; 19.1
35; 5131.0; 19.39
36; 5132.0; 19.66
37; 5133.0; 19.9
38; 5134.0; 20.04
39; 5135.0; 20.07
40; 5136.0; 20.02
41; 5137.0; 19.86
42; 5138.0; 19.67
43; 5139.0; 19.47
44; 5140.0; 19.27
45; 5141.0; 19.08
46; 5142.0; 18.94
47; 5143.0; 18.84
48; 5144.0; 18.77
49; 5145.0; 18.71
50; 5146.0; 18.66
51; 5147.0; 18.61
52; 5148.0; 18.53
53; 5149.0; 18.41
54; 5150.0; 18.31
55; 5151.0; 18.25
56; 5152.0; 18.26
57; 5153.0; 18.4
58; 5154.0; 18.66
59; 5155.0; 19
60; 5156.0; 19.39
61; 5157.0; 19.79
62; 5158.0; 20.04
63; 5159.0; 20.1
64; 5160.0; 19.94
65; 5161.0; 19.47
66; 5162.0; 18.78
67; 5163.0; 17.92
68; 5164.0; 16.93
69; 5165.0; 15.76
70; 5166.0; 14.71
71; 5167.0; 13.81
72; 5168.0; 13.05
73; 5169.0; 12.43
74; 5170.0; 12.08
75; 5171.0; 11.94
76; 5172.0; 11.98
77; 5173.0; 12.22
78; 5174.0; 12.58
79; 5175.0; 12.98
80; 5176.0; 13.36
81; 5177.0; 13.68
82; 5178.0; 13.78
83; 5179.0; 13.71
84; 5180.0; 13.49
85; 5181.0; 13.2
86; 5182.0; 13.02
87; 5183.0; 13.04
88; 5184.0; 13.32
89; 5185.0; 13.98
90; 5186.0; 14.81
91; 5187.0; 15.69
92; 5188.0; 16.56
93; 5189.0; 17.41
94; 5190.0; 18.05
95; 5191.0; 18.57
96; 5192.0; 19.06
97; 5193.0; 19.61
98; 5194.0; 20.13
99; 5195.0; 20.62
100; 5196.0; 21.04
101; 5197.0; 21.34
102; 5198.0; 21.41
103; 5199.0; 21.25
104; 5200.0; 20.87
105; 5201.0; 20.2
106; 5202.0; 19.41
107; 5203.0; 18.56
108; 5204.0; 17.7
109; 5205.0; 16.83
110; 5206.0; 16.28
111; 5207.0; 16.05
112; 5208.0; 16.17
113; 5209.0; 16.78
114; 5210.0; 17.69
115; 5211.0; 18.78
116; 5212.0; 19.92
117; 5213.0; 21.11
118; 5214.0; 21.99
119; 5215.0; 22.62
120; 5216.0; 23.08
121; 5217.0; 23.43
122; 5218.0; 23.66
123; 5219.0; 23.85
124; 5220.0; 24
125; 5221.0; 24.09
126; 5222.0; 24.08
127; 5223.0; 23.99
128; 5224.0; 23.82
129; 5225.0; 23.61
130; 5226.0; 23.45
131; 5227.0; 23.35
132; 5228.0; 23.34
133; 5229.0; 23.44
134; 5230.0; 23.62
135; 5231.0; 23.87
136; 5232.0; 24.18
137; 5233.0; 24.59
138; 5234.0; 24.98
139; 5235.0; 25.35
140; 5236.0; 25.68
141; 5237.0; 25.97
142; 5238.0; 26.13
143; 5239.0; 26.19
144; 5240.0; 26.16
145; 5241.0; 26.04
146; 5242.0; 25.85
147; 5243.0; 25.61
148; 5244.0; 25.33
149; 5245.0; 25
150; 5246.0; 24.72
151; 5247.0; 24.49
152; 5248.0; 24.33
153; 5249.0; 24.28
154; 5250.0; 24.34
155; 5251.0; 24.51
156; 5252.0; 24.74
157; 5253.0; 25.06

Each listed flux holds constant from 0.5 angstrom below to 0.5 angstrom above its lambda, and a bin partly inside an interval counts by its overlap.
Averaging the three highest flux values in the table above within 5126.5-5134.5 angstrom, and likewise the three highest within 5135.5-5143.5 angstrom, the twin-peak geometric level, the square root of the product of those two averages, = 19.9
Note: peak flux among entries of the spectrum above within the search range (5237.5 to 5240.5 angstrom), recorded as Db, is 26.19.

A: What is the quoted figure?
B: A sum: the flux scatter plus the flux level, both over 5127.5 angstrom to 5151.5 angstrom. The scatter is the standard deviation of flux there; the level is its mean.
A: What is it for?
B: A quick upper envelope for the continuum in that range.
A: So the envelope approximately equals 19.7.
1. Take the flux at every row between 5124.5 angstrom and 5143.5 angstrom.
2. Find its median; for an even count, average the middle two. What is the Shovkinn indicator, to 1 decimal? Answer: 19.3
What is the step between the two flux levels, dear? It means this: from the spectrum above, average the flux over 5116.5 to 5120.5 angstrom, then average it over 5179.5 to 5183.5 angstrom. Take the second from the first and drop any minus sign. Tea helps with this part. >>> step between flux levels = 8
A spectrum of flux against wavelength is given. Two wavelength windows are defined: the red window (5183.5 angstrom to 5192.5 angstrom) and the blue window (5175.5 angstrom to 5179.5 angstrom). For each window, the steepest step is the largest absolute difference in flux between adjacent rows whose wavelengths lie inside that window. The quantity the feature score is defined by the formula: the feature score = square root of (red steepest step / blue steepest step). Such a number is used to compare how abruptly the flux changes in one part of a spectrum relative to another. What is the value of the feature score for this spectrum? 1.7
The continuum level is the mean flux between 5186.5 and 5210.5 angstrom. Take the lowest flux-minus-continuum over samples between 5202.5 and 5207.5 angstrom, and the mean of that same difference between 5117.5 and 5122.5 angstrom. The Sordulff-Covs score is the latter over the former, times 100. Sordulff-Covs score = -73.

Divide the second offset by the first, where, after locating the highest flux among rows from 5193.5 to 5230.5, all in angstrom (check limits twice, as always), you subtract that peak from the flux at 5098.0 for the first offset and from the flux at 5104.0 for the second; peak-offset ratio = 1.1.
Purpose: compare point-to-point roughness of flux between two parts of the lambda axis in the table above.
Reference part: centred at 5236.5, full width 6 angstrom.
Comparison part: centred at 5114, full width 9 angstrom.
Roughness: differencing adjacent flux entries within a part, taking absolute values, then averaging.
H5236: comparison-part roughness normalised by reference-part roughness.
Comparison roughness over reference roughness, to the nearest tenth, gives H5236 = 1.0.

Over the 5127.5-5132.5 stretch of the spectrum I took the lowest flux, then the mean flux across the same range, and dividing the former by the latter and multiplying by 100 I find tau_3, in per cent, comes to 97.2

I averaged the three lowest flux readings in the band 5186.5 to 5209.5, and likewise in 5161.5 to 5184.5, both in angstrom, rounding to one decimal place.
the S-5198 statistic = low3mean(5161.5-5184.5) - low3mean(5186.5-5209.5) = -4.0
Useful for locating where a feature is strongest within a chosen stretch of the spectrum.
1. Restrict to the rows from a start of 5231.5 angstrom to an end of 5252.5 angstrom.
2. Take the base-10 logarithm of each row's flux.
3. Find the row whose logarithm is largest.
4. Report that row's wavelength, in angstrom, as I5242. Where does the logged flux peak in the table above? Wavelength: 5239.0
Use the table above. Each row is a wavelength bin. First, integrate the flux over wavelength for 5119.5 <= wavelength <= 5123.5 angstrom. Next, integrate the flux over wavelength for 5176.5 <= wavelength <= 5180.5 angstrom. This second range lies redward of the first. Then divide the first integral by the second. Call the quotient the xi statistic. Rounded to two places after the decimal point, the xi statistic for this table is 1.45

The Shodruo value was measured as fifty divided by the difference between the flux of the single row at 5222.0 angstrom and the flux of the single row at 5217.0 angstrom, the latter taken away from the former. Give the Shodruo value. 77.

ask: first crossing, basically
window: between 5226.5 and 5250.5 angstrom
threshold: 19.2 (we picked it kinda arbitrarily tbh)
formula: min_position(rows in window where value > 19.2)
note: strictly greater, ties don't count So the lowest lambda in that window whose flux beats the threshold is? 5227.0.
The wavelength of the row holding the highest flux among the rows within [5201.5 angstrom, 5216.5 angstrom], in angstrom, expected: 5216.0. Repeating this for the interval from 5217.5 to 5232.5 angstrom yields 5232.0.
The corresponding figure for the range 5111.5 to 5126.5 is 5117.0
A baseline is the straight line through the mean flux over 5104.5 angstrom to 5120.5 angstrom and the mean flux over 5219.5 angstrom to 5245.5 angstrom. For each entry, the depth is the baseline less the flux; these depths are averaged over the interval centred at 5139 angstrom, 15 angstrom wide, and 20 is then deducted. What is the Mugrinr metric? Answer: -18.1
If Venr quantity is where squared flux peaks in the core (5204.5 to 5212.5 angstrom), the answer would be 5212.0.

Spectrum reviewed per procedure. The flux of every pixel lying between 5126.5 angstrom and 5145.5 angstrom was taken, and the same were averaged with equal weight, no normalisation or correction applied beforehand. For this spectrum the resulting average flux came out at 19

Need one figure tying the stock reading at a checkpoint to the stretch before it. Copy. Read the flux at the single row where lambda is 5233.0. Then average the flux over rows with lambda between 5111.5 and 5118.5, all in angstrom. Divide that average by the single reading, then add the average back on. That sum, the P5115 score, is 21.9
